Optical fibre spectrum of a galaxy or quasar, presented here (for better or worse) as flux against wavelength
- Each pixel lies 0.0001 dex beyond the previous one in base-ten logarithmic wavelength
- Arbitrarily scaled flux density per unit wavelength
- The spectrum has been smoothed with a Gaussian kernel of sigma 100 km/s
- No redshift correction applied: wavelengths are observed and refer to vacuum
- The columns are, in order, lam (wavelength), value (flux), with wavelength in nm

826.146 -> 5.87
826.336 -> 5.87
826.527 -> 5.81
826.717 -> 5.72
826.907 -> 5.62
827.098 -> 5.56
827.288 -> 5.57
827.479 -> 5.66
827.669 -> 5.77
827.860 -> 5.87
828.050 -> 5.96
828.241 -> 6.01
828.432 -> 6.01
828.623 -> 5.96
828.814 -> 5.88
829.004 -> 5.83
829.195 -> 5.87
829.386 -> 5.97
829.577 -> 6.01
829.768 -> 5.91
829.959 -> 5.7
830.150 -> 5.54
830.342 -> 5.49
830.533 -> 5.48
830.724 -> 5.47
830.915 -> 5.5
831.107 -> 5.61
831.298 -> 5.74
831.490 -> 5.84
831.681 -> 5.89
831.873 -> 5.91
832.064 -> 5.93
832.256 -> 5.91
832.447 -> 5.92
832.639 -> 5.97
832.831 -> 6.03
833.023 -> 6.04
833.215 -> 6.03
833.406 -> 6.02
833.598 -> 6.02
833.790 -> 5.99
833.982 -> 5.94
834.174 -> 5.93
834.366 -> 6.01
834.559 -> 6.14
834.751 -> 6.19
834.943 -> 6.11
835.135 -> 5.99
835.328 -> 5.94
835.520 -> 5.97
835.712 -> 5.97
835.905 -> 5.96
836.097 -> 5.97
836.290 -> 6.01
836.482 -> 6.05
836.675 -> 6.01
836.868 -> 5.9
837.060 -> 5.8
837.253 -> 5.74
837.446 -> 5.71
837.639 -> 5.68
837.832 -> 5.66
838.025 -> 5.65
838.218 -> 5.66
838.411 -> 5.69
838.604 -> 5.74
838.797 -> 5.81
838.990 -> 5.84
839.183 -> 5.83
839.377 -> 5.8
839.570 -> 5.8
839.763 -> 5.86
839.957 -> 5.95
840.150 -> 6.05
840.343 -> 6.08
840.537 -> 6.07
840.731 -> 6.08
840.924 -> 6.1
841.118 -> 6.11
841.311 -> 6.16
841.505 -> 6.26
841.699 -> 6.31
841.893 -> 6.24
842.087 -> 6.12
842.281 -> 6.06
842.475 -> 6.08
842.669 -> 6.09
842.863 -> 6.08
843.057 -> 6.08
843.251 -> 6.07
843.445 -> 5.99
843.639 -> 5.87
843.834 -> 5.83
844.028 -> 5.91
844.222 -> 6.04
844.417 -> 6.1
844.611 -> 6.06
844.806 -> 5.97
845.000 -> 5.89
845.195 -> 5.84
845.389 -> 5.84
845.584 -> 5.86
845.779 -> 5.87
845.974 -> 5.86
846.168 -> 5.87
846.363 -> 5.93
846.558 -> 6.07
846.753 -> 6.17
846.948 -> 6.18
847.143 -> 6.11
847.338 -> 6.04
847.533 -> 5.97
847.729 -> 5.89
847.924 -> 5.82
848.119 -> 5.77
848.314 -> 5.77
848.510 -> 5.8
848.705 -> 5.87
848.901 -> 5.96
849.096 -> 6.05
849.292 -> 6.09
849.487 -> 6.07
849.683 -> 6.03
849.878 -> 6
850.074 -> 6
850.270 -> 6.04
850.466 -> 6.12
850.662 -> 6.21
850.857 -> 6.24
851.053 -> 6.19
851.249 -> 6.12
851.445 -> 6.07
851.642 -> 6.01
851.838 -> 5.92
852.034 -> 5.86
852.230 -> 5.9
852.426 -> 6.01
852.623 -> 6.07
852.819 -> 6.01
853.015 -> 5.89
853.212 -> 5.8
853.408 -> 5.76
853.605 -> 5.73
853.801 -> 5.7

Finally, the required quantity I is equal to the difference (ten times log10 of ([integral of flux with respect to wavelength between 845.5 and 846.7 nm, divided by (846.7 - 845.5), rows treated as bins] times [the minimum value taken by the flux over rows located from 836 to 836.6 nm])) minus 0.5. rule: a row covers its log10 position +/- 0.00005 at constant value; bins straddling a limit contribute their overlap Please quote 15.0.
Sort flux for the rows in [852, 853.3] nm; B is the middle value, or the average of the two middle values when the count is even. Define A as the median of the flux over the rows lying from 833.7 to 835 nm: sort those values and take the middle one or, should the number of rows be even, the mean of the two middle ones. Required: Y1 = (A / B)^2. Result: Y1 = 1.04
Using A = 6.01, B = 5.90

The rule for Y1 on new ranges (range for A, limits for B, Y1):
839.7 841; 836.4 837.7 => 1.10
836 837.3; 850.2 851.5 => 0.95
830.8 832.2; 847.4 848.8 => 1.01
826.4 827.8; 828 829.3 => 0.90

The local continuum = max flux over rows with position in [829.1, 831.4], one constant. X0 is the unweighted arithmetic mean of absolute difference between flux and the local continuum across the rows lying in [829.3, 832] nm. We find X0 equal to 0.291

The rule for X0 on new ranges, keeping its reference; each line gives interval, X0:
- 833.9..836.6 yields 0.061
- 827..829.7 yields 0.158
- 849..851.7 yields 0.081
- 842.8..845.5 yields 0.094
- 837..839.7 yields 0.266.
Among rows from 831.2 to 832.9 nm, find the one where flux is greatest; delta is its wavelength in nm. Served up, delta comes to 832.831 nm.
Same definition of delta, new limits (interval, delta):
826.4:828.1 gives 828.050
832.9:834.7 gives 834.559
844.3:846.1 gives 844.417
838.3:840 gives 839.957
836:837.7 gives 836.482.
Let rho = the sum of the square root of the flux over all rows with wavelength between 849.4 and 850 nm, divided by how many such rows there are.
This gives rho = 2.46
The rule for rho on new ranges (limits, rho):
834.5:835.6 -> 2.46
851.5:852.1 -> 2.44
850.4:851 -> 2.49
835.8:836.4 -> 2.45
